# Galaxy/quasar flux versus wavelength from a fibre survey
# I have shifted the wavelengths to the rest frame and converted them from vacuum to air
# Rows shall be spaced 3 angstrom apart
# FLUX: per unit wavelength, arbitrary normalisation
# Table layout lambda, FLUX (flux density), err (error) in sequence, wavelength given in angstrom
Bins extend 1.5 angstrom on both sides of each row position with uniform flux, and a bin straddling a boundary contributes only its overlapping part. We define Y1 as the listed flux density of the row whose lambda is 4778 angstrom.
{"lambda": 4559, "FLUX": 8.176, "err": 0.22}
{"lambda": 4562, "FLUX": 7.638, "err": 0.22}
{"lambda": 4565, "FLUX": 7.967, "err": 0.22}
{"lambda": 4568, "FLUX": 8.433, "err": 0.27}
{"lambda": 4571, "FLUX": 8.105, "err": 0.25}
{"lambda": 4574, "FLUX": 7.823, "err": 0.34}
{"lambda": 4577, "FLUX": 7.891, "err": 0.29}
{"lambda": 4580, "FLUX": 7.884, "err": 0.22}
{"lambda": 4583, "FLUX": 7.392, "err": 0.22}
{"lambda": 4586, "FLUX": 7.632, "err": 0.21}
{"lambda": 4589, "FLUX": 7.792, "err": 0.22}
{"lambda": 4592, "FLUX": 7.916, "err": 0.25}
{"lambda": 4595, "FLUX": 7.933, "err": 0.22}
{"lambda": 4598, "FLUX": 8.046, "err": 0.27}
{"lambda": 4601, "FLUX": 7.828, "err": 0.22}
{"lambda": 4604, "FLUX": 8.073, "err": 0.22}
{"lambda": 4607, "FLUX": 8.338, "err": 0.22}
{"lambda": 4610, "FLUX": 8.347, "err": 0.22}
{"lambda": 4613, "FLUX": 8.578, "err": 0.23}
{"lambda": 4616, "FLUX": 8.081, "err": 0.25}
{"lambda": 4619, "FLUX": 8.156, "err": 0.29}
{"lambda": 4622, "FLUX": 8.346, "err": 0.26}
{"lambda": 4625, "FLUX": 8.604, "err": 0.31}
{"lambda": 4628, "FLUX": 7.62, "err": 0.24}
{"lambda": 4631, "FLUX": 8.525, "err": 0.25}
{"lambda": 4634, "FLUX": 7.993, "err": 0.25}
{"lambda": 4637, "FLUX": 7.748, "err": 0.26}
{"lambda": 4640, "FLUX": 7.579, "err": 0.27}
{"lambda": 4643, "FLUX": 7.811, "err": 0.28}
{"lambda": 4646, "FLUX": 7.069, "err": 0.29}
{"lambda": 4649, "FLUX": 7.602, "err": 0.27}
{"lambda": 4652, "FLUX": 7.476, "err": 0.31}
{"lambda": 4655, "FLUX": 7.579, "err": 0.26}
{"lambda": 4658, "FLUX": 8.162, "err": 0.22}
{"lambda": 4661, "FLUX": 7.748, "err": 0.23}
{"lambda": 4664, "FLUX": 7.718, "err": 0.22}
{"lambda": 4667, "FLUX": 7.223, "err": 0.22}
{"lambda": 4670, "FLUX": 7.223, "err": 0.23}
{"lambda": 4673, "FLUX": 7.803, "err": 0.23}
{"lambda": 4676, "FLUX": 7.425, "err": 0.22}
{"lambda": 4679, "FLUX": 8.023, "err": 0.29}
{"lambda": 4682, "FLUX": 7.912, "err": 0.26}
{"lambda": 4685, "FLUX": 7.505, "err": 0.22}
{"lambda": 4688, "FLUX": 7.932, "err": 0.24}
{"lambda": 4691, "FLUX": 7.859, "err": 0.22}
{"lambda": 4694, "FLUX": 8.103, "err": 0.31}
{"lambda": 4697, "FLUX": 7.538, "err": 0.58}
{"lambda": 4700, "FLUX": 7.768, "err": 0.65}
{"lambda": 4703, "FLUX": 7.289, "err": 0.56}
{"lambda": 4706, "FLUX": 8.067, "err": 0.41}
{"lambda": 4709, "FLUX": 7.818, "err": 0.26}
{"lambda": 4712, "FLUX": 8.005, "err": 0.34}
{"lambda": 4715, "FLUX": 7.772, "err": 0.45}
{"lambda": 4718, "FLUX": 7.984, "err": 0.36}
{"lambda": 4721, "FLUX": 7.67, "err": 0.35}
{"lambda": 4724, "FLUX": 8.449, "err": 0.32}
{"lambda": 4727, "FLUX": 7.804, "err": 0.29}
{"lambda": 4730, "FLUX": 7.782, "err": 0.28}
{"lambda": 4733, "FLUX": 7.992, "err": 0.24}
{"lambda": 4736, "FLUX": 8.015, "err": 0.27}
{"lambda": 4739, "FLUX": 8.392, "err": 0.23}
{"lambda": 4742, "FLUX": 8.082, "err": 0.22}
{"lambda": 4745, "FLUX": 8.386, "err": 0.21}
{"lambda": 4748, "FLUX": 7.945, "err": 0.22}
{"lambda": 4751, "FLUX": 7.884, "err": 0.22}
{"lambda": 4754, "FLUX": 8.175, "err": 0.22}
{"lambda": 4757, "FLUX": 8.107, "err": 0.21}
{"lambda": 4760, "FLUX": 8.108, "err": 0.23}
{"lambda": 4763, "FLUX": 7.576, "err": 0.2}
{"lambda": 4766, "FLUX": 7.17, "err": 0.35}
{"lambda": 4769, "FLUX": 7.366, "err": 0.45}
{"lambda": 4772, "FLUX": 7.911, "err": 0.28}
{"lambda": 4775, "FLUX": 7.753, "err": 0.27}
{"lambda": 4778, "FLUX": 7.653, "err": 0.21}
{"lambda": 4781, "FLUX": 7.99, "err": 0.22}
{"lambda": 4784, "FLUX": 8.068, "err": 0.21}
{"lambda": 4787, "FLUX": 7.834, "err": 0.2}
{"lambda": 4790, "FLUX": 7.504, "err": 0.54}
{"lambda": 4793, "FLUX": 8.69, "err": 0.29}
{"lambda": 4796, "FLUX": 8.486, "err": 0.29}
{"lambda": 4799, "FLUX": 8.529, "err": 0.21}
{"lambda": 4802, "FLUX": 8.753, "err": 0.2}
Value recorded 7.653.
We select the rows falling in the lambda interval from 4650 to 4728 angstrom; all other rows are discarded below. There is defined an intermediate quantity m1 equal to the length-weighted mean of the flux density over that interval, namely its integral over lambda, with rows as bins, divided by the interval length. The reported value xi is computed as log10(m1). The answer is 0.890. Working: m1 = 7.76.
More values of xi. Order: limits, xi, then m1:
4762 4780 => 0.880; 7.58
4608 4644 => 0.910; 8.12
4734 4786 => 0.899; 7.92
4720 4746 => 0.907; 8.06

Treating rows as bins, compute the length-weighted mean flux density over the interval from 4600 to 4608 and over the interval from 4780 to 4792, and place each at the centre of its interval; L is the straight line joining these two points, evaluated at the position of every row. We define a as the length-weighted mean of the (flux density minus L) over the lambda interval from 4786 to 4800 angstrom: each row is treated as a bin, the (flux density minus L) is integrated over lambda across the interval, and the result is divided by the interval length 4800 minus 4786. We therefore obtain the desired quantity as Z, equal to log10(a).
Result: -0.47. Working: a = 0.34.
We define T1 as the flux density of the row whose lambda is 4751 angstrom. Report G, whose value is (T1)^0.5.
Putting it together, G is 2.81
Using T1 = 7.884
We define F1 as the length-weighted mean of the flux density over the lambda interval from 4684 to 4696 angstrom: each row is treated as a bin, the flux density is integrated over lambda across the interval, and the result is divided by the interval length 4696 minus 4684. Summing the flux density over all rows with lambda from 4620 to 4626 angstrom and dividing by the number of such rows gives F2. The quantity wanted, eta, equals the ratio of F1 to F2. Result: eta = 0.93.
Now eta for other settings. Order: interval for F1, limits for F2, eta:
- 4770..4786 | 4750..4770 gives 1.01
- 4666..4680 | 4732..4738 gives 0.94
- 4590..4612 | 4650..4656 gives 1.07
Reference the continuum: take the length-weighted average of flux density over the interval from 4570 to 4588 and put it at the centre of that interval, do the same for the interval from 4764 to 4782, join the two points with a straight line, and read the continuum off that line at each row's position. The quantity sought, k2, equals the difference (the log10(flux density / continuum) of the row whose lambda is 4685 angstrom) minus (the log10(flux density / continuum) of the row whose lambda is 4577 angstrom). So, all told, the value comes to -0.0171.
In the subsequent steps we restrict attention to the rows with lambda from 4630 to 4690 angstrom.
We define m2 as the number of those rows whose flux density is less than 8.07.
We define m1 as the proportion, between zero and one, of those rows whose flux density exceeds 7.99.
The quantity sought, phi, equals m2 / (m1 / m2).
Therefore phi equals 1620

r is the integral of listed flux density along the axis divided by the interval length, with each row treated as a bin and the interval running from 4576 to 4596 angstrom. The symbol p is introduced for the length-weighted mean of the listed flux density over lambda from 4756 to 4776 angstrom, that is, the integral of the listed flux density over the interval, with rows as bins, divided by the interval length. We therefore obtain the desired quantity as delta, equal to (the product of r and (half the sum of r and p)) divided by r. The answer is 7.74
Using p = 7.70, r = 7.77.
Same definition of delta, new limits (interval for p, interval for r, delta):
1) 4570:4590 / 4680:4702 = 7.79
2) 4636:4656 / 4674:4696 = 7.68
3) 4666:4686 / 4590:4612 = 7.84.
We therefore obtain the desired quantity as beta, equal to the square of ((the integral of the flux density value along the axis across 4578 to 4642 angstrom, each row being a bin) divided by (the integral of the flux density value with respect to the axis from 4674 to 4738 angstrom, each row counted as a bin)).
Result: 1.04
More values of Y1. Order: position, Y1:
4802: 8.753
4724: 8.449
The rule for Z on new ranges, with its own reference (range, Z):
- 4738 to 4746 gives -0.46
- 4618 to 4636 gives -0.85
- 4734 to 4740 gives -0.62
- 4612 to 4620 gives -0.71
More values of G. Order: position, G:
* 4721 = 2.77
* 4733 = 2.83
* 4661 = 2.78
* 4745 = 2.90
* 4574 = 2.80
